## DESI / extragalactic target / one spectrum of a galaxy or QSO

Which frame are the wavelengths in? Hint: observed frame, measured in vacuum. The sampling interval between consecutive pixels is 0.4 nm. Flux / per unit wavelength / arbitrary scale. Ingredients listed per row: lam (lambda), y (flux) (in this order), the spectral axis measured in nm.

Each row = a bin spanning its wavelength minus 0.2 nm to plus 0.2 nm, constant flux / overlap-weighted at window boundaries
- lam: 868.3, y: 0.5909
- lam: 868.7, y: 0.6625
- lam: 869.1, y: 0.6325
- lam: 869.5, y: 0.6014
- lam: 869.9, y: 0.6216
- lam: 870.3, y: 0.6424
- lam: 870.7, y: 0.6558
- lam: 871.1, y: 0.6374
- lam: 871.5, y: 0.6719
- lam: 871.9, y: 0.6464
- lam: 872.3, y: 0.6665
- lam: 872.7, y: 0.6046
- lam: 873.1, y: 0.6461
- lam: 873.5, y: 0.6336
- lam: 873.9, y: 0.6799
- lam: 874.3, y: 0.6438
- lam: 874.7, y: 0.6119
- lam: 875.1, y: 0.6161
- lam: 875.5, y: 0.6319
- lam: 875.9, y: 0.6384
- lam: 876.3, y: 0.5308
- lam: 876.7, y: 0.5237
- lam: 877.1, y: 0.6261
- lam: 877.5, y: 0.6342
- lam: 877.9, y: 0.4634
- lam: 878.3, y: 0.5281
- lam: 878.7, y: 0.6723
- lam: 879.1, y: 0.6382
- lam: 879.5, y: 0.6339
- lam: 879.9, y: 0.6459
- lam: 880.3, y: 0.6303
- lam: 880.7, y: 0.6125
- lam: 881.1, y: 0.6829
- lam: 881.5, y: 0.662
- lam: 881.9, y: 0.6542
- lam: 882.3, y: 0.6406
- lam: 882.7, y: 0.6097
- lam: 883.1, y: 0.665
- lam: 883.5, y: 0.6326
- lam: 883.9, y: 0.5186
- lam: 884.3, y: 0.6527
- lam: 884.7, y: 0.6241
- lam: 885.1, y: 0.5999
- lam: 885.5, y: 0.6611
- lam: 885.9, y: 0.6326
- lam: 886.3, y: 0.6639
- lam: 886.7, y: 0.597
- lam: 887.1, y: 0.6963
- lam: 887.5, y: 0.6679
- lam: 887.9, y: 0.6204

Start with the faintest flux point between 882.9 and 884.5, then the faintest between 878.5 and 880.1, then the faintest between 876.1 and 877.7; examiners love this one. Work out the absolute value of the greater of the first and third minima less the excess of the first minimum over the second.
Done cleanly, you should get 0.639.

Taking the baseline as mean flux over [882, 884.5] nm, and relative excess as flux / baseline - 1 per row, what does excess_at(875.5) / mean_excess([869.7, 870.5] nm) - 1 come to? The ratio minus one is 0.0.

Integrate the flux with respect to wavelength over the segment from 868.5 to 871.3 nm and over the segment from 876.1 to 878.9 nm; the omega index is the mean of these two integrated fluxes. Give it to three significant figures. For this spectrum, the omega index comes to 1.69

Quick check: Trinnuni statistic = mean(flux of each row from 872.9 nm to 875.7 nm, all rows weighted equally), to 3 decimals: 0.638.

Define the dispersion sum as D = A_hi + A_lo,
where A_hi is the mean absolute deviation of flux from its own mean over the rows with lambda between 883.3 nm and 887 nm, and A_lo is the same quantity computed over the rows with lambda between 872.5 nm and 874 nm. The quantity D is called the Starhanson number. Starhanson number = 0.054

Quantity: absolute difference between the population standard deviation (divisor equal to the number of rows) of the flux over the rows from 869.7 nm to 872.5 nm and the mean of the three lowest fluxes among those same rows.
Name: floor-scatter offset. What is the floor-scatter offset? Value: 0.618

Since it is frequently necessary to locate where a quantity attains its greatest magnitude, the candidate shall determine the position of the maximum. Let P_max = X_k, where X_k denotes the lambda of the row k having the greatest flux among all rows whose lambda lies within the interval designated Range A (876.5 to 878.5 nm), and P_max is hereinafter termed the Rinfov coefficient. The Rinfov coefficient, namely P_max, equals 877.5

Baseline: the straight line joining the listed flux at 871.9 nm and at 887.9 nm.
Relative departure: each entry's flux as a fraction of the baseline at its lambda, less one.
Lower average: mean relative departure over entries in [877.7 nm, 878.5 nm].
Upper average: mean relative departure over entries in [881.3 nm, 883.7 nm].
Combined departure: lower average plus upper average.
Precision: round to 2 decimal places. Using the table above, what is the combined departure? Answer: -0.20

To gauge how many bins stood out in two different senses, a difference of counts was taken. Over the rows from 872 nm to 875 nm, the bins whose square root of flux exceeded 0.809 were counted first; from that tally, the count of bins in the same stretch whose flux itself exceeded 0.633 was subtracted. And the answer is -3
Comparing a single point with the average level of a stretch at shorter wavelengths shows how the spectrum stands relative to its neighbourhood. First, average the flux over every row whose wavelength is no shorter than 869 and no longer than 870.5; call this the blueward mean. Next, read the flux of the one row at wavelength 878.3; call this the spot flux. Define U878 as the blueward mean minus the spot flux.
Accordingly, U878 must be 0.10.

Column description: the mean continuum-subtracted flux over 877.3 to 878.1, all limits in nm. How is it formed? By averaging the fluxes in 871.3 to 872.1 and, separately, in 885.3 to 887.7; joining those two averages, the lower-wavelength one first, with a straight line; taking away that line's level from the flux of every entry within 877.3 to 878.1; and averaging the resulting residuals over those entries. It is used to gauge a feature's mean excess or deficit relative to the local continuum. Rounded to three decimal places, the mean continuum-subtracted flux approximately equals -0.108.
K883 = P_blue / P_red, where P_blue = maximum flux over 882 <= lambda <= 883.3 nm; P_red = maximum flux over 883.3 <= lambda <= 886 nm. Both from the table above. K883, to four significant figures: 1.006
